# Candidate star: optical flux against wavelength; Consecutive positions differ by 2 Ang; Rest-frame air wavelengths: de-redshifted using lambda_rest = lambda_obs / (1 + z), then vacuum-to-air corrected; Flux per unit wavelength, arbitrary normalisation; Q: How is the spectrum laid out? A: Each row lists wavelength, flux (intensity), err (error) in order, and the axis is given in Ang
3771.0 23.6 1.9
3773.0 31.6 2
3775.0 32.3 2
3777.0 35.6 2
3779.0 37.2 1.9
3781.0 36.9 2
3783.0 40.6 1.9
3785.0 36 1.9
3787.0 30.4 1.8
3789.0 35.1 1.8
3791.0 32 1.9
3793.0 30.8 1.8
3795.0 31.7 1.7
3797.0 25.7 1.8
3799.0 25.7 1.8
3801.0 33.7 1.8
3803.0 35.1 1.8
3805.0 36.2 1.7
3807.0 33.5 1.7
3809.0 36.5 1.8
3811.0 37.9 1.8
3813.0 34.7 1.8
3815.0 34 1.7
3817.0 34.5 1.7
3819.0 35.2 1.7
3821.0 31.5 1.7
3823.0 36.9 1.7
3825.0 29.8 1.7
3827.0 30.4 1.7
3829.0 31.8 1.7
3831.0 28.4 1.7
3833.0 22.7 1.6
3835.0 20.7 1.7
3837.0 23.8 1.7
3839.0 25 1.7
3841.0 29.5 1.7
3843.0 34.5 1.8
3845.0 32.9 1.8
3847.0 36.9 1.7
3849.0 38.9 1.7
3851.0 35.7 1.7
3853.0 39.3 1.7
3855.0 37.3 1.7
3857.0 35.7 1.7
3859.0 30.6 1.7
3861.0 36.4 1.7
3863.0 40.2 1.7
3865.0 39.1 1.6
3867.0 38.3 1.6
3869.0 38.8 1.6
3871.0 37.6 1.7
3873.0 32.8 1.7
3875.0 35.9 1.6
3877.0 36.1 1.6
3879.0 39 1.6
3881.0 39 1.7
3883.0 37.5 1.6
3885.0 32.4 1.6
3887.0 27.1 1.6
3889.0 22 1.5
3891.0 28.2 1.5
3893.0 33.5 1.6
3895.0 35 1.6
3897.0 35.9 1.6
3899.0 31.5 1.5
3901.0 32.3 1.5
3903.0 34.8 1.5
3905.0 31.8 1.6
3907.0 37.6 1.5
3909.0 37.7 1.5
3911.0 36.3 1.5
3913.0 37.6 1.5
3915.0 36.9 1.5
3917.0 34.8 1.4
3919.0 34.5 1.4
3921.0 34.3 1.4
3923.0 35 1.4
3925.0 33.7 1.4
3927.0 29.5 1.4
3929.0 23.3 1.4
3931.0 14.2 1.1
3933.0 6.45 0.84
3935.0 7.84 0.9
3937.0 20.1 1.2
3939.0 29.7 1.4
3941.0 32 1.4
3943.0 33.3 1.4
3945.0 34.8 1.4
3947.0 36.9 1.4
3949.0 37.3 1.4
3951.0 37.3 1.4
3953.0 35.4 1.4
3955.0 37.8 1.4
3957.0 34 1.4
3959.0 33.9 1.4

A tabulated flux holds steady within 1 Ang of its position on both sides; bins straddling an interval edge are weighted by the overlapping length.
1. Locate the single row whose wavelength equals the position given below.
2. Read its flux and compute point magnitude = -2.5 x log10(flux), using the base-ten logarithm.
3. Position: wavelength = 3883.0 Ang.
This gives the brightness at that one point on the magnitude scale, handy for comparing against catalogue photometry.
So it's -3.94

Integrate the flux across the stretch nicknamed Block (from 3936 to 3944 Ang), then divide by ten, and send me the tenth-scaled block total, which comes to 23.0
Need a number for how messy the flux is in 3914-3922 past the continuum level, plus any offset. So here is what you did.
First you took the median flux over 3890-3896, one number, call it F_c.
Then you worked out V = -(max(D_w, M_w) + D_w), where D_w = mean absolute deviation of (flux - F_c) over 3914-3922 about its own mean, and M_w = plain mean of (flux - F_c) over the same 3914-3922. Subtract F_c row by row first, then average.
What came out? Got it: -3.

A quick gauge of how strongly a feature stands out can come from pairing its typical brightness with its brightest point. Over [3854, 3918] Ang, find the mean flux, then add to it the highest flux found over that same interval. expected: 75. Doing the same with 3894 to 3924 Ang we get 73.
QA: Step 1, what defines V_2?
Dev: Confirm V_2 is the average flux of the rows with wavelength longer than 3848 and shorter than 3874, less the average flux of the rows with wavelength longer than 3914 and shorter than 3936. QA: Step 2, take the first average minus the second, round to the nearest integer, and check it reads 11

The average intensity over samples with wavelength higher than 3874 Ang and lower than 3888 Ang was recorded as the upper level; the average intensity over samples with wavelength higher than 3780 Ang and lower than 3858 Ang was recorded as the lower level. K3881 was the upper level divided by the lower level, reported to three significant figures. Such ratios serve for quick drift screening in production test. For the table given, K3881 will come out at 1.08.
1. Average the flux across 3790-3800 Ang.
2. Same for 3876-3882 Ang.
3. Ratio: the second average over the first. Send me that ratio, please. 1.30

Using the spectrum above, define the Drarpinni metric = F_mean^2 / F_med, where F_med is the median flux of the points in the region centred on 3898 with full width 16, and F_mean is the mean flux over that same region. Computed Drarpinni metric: 32.9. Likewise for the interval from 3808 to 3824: 35.4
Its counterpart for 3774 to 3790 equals 35.2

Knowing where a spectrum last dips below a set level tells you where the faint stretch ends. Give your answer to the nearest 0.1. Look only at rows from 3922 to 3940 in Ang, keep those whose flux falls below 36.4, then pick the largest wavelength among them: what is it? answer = 3939.0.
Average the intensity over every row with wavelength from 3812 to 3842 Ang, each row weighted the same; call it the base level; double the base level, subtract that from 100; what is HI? 40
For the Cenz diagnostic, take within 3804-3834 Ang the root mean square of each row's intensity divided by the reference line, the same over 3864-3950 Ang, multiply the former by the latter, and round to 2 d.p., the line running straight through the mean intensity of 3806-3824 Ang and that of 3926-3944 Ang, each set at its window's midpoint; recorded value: 1.27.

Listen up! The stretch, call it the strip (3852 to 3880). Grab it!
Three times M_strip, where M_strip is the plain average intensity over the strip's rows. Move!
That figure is 111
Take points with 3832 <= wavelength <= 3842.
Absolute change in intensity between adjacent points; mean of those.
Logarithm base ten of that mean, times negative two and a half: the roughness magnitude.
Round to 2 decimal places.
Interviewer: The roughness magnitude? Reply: -1.08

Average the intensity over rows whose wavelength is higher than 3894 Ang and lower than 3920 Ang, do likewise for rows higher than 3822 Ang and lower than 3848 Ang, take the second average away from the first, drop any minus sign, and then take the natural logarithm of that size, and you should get 1.73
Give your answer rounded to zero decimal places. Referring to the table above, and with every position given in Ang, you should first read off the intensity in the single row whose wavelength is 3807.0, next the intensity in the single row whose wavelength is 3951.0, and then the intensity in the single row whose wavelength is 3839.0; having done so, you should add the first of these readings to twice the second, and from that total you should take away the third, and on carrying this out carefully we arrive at 83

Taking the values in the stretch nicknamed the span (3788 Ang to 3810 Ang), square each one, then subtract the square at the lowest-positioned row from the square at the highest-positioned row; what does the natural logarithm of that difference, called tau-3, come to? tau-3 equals 4.6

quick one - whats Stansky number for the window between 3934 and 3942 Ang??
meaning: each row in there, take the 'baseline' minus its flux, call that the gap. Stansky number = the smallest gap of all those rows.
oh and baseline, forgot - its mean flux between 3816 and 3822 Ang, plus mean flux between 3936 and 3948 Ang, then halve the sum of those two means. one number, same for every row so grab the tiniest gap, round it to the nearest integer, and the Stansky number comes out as 0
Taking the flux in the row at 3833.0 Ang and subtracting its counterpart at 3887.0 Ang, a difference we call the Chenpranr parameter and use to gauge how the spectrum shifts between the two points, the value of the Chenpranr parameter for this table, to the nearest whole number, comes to -4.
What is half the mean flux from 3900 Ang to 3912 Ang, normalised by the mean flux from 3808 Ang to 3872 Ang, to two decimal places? 0.52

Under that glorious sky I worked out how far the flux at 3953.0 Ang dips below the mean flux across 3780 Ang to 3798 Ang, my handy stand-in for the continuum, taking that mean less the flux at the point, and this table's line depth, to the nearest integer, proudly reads -2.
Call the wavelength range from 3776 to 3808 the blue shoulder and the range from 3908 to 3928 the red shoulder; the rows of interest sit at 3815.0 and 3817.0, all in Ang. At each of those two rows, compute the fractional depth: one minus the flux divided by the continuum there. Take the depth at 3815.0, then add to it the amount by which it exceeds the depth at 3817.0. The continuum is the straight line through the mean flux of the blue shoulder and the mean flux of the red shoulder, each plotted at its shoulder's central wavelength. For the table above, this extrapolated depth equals 0.0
